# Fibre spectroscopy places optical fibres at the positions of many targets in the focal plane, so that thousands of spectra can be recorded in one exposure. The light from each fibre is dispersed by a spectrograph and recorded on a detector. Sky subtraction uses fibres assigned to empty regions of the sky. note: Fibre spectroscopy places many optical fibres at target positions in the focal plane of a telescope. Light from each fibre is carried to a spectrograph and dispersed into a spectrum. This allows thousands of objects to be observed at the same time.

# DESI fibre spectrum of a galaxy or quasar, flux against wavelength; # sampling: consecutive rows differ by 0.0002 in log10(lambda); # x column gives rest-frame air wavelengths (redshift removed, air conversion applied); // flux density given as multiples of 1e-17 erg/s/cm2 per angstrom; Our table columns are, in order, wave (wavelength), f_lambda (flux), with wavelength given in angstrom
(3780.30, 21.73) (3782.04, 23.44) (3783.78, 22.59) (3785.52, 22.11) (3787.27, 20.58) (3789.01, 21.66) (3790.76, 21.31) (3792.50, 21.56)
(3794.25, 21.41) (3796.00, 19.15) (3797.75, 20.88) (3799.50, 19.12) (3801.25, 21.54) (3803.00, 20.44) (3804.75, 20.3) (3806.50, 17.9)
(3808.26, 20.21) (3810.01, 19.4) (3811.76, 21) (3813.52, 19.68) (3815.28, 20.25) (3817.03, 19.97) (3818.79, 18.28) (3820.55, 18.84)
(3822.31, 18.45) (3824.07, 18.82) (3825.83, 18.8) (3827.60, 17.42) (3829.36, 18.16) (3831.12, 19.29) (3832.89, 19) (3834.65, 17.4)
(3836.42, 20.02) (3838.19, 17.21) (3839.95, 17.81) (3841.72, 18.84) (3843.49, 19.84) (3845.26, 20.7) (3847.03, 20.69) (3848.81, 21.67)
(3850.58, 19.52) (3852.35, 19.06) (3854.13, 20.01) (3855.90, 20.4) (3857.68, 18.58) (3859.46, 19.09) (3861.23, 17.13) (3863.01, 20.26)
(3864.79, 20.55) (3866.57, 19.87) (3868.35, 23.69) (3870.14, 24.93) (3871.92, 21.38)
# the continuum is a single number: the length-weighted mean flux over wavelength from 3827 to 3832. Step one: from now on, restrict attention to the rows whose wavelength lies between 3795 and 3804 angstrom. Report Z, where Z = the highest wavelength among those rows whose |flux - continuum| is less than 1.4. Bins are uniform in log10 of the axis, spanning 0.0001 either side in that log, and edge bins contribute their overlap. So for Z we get 3799.50 angstrom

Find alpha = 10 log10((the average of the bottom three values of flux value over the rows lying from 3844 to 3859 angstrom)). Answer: 12.8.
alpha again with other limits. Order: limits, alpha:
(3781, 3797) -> 13.1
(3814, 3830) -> 12.5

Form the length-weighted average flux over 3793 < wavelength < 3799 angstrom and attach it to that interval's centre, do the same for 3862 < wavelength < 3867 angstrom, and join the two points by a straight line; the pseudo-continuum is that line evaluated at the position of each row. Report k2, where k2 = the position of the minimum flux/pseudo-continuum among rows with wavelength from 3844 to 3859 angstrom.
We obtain 3857.68 angstrom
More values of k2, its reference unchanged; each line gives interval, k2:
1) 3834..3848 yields 3838.19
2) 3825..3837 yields 3827.60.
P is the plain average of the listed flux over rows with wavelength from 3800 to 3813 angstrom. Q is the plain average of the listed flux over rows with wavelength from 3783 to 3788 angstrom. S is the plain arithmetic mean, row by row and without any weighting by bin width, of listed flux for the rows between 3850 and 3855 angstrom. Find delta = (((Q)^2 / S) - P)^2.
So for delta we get 17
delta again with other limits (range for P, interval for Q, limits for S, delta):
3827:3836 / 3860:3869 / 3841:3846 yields 7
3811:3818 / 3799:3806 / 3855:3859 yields 1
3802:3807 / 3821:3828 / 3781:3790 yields 18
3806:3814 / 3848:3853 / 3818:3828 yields 5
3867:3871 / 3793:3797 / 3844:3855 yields 16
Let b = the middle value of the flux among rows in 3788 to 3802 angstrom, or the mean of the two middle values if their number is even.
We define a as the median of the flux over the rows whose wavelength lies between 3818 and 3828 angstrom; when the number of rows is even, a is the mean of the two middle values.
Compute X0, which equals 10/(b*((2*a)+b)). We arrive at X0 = 0.0080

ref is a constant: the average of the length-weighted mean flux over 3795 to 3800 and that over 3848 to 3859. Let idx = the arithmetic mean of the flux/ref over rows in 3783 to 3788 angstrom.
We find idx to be 1.10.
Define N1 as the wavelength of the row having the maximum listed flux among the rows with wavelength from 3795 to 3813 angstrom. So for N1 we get 3801.25 angstrom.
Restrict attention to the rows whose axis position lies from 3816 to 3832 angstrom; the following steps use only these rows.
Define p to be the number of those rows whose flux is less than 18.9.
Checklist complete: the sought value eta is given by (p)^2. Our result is 49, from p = 7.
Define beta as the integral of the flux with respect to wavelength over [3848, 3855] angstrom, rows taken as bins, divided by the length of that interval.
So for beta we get 20.1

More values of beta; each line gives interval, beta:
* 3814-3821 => 19.4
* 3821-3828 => 18.5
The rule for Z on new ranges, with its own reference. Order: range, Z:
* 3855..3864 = 3861.23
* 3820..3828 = 3827.60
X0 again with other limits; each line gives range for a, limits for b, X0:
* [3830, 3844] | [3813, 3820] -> 0.0087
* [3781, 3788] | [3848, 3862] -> 0.0081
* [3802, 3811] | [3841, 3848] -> 0.0081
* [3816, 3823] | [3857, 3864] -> 0.0095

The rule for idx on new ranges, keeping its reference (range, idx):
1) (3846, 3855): 1.02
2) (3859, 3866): 0.97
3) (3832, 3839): 0.93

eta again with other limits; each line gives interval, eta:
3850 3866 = 4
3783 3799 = 0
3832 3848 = 16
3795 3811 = 1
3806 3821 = 9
